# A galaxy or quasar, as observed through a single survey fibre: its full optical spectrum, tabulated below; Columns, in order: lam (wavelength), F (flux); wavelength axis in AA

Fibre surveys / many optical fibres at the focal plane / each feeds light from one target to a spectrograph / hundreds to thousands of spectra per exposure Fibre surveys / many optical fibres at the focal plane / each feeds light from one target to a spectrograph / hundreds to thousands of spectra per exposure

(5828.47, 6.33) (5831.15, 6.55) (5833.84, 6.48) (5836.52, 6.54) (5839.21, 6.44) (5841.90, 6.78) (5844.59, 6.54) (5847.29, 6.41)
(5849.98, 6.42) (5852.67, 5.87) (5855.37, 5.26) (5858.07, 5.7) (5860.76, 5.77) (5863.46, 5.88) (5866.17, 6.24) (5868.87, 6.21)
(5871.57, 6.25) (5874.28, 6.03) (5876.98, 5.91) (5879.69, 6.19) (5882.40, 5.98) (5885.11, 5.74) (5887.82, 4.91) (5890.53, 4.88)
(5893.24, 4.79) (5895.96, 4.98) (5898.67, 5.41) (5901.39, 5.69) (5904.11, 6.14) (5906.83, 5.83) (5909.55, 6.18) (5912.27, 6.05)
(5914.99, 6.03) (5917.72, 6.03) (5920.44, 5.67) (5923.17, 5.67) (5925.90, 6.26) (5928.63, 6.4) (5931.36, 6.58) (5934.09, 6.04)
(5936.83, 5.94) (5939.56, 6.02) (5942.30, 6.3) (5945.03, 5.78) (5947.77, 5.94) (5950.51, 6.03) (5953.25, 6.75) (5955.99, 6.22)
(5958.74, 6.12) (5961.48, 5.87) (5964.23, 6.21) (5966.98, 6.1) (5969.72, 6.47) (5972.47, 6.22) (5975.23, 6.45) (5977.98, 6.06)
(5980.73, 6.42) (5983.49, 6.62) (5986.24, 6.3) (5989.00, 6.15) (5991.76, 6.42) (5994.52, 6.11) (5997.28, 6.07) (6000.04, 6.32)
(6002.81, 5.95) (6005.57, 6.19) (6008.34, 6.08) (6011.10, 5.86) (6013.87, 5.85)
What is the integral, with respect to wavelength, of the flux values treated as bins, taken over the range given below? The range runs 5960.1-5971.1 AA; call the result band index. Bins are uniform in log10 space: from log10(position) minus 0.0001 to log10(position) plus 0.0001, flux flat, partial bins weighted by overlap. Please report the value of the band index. 68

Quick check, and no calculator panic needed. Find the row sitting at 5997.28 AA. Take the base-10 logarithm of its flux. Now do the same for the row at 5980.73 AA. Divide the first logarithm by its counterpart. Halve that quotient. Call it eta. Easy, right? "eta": 0.485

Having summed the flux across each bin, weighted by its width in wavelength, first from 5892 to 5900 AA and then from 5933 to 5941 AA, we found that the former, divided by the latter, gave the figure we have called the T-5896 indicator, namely 0.84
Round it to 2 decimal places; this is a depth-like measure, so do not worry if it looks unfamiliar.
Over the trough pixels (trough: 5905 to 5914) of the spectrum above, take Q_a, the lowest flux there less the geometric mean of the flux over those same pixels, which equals -0.19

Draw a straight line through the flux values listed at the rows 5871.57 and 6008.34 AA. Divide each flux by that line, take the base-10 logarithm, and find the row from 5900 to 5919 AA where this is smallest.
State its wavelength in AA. 5901.39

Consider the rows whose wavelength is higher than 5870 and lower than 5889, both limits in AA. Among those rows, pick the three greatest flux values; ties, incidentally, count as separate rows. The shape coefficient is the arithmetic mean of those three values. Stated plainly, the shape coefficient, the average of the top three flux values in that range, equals 6.2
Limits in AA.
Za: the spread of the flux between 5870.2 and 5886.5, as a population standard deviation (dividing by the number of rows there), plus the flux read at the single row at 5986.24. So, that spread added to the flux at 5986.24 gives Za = 6.5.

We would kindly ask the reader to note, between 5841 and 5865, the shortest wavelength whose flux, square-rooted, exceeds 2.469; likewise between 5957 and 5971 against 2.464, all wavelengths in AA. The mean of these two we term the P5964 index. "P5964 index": 5900.3 AA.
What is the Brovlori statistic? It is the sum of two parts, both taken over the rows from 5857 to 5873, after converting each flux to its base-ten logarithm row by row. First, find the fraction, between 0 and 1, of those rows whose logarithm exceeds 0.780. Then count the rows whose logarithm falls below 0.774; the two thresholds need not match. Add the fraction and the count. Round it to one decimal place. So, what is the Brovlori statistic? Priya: 3.5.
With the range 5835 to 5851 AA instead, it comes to 1.0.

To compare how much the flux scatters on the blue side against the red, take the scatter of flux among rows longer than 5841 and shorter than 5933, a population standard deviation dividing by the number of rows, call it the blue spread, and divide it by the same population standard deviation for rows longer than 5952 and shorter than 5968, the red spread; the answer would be 1.84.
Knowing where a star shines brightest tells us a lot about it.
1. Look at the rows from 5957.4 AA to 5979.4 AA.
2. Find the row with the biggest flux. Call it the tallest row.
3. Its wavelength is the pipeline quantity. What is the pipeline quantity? 5969.72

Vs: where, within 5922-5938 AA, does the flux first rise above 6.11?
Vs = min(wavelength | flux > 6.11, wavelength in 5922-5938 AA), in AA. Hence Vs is 5925.90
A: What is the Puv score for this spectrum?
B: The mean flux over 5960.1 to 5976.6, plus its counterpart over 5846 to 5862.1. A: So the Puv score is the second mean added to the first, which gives 12.1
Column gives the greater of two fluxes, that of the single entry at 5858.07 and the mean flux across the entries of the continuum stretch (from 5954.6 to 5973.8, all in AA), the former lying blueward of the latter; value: 6.17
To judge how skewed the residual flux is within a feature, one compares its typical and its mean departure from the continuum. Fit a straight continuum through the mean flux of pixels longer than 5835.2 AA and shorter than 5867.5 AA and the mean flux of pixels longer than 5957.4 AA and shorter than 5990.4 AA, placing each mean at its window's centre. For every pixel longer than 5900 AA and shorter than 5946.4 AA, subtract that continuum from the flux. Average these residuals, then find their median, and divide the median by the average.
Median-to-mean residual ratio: 1.01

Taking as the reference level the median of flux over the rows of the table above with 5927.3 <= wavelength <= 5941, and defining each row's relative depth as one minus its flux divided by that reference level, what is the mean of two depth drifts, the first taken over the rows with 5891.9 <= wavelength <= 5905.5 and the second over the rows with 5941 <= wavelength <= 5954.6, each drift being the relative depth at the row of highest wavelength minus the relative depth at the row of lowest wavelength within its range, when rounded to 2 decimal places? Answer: -0.15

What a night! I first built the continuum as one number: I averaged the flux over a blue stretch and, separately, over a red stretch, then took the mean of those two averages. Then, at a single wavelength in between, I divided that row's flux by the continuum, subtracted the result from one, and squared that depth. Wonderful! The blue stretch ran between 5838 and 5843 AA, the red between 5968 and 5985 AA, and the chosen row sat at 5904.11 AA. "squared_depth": 0.0029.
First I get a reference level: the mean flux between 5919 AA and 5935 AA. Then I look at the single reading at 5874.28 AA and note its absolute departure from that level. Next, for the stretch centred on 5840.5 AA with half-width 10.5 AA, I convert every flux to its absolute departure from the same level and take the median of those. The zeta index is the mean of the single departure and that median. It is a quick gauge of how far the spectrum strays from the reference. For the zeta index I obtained 0.24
